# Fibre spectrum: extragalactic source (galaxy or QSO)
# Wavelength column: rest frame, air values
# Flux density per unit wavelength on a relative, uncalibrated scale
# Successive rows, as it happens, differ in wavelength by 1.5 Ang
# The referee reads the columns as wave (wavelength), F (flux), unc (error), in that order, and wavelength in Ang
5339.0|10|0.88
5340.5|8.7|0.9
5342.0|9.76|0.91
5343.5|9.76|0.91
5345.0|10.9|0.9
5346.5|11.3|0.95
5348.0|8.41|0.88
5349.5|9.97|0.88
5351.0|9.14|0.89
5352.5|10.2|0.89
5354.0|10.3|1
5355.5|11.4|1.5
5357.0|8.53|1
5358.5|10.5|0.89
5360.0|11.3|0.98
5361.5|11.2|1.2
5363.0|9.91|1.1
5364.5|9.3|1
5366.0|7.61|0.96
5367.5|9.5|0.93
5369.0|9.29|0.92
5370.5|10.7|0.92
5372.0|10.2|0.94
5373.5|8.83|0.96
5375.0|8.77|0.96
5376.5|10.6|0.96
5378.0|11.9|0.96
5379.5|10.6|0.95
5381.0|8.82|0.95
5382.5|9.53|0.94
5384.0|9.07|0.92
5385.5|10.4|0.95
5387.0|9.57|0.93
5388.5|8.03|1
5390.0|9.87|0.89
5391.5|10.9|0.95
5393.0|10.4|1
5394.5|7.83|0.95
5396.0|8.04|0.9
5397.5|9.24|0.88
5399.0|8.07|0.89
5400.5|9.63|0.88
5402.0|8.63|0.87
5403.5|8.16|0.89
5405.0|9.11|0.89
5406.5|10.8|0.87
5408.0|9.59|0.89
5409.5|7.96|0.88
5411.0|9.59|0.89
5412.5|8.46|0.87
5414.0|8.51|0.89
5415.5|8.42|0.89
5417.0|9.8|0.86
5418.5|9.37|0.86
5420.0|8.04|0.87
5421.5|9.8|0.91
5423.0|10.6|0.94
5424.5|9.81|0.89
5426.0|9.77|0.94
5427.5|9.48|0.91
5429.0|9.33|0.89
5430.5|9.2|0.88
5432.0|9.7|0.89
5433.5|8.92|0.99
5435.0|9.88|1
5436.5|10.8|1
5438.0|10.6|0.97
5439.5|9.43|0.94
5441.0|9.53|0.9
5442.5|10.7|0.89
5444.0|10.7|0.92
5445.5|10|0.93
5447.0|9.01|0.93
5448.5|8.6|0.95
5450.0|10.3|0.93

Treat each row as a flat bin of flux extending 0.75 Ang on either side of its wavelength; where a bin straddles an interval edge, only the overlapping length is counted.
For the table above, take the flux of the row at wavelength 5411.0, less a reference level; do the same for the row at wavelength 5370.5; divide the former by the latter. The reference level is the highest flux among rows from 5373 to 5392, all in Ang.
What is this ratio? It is 1.9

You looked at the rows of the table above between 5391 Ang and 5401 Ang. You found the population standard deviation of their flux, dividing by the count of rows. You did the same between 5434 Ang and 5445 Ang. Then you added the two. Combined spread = 1.69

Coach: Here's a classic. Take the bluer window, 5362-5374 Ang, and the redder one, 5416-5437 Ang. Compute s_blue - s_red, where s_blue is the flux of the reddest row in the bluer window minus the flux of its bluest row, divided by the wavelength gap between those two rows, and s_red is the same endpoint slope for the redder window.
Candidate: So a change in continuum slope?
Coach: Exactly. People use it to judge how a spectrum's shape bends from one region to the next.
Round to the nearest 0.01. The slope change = -0.15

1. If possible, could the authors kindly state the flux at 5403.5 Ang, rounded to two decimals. 8.16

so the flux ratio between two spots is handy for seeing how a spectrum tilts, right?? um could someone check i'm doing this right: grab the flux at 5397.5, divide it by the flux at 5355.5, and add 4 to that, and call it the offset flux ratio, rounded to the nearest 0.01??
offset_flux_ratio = 4.81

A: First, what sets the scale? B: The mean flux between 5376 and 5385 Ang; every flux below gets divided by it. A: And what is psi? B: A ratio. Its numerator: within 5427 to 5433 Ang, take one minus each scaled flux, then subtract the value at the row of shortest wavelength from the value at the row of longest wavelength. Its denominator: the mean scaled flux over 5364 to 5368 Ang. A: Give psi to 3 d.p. -0.025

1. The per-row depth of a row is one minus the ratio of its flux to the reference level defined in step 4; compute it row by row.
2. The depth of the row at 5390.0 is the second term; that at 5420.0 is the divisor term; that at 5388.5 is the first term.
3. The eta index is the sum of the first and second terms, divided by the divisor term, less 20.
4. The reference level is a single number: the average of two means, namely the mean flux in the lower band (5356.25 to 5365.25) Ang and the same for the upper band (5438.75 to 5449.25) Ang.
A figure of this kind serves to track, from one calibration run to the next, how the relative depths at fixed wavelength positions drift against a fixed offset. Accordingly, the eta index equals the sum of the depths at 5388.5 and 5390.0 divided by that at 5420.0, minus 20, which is -19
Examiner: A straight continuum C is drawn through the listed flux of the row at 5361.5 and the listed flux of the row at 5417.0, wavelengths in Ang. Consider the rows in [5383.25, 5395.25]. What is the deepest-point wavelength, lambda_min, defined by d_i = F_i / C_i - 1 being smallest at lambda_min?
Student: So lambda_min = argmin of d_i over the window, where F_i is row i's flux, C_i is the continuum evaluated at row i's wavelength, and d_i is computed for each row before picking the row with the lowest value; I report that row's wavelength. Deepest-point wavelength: 5394.5 Ang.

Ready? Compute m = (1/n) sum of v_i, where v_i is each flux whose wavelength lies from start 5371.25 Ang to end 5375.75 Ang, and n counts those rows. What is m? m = 9.3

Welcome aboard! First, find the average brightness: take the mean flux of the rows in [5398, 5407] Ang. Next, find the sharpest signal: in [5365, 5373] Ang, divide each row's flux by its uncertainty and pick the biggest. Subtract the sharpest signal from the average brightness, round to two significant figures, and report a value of -2.6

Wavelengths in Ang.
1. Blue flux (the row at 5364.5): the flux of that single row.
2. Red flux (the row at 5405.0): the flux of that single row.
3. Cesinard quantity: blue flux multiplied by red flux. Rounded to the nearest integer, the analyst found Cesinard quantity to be 85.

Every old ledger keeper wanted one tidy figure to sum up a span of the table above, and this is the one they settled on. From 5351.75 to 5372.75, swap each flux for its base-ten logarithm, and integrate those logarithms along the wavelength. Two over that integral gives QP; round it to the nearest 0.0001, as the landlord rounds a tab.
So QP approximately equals 0.0955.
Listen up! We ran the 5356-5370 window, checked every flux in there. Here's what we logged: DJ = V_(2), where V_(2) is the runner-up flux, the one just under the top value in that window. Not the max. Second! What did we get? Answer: 11.2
